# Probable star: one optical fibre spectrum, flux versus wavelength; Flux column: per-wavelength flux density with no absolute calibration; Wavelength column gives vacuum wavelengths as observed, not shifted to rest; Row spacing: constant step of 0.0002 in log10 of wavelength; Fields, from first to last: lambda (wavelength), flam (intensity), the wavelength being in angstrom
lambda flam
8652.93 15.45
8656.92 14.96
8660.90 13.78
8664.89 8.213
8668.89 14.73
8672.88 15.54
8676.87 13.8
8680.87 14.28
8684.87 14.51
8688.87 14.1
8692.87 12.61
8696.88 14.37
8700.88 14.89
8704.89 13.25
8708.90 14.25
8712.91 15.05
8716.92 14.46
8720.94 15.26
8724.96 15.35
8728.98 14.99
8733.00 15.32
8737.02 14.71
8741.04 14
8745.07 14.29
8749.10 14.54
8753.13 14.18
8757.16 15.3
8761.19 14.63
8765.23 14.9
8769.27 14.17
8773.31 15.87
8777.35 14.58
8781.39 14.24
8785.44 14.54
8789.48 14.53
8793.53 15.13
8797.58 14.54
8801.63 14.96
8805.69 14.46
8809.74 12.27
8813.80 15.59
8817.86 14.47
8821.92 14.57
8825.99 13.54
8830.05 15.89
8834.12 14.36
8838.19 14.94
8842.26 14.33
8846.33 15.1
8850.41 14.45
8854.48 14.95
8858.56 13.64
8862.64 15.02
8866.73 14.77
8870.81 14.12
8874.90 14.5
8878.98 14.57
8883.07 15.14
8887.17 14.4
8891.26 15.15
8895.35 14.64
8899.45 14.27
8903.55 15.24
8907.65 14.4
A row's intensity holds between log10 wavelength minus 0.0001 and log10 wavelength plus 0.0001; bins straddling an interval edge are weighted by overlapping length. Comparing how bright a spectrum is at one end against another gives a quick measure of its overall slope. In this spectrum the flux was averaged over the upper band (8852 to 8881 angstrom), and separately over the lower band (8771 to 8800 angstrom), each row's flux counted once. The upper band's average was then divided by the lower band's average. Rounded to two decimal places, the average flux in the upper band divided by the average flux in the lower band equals 0.98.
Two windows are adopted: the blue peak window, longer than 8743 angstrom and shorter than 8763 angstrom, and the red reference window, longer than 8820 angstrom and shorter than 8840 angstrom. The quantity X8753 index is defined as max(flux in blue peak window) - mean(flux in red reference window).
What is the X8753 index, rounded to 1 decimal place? 0.6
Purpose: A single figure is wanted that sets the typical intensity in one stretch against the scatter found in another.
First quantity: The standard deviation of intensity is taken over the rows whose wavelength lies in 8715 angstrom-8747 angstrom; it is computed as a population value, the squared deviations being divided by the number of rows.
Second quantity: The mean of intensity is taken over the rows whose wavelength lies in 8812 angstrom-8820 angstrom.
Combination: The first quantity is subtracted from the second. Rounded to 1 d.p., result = 14.5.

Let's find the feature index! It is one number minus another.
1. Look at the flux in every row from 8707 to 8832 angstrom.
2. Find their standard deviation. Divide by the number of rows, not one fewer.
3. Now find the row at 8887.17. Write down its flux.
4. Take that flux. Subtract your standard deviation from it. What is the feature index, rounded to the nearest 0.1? 13.7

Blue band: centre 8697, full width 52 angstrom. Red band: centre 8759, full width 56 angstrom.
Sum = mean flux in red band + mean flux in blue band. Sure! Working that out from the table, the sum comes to 29.0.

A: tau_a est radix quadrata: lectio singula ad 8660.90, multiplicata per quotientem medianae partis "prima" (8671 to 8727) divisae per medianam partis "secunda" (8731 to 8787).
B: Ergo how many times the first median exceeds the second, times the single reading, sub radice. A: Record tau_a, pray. 3.69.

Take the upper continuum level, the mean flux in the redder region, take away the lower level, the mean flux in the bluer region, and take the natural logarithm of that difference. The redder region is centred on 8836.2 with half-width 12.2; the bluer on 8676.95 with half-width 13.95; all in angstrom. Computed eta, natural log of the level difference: 0.1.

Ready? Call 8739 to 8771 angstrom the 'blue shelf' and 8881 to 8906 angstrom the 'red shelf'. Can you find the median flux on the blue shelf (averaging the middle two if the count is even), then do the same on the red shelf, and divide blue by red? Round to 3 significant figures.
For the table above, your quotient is 0.968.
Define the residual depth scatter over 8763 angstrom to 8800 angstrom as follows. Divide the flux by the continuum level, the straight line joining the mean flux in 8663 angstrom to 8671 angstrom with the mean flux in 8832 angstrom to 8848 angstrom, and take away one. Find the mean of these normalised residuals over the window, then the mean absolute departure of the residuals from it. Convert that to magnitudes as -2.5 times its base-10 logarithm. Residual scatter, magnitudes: 3.7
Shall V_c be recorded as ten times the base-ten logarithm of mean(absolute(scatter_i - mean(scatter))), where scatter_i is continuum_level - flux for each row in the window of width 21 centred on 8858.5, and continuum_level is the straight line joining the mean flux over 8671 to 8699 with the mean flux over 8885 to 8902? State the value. -3.9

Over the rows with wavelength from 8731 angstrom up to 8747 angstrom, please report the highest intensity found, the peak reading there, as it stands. 15.32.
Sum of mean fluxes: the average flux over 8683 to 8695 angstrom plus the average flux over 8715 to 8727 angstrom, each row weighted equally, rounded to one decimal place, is 28.8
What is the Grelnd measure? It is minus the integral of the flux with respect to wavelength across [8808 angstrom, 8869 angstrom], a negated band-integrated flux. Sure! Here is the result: -887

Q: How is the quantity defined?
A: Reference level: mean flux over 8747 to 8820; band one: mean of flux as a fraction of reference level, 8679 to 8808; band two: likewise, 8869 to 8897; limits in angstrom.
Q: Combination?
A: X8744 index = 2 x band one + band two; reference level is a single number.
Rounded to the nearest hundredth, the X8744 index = 3.00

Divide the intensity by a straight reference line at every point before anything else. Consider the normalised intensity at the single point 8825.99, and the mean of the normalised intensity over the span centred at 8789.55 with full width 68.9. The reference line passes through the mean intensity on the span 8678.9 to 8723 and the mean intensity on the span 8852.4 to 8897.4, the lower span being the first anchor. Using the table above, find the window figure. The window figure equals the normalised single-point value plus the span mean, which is 1.94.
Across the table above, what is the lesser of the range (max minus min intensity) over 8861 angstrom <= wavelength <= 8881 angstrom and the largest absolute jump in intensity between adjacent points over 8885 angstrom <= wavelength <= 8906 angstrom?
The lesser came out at 0.90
